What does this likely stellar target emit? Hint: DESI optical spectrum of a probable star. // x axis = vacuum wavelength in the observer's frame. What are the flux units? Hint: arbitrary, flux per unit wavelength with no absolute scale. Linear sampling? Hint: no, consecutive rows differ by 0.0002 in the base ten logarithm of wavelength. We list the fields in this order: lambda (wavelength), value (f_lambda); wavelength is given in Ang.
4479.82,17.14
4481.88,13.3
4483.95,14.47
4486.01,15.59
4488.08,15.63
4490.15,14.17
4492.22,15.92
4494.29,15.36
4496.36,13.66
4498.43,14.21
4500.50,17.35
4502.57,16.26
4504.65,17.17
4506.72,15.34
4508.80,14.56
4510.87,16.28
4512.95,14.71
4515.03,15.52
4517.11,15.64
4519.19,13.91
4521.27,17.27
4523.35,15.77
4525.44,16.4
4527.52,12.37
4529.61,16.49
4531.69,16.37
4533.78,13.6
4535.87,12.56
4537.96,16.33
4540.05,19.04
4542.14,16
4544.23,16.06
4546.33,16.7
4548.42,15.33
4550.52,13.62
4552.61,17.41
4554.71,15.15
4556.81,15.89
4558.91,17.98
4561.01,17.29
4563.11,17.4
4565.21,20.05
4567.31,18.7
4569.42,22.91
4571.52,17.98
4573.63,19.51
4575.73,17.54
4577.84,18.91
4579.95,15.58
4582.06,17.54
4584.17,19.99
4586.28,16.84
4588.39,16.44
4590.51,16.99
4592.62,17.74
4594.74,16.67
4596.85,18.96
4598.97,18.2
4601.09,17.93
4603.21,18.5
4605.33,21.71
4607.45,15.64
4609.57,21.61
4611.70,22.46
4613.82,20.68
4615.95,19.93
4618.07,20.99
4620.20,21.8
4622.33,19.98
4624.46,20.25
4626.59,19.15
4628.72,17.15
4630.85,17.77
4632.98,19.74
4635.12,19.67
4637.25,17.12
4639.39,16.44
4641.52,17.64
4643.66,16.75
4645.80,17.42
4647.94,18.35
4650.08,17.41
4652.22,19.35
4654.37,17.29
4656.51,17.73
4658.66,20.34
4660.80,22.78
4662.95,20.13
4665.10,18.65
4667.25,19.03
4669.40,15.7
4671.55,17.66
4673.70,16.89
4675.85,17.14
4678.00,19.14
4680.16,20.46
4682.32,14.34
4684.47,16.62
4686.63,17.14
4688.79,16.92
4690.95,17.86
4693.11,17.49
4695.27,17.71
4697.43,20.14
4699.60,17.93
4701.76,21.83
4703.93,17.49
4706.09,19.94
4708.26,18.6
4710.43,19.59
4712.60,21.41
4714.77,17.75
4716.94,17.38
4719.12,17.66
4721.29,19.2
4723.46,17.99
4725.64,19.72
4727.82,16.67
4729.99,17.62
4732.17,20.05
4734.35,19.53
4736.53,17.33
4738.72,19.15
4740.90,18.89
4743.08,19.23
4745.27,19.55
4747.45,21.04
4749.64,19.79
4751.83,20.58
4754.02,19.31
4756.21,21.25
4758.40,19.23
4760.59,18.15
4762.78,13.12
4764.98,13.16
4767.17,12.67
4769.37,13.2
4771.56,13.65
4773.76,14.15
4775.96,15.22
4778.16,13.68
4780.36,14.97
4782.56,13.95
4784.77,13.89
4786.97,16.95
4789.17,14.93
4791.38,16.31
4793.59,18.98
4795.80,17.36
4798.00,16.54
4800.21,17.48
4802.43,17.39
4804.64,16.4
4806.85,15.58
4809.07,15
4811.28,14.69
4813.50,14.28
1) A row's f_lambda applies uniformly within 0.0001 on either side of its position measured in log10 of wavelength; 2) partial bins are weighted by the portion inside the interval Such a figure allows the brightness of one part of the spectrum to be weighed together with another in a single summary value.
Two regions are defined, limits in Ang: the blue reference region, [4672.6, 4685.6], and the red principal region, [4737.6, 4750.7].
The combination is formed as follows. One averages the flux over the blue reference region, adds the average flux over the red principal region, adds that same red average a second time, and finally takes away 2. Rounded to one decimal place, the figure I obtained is 54.6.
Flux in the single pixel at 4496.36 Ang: 13.66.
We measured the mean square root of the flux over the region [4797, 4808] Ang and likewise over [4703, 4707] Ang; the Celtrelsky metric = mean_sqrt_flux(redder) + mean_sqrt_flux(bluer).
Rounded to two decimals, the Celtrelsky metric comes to 8.41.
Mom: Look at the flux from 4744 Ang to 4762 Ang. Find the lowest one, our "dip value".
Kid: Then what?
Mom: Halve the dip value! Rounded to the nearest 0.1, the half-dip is 9.1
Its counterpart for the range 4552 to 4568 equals 7.6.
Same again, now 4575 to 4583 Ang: 7.8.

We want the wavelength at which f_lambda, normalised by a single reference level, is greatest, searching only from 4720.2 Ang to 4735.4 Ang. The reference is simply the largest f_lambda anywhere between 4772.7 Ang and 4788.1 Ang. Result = 4732.17 Ang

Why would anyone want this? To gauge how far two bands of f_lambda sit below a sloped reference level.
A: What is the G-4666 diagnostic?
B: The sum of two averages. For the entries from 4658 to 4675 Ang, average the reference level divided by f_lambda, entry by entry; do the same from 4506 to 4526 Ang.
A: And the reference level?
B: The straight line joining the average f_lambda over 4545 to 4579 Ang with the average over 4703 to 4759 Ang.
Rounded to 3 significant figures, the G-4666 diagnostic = 2.11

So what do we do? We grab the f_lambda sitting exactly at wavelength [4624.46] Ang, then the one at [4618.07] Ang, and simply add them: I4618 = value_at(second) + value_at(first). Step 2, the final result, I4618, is 41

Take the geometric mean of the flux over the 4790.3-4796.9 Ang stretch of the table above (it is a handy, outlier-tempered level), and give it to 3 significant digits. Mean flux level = 17.5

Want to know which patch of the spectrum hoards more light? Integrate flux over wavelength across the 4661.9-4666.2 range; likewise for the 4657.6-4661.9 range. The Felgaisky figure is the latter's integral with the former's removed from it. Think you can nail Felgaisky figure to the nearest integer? 9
